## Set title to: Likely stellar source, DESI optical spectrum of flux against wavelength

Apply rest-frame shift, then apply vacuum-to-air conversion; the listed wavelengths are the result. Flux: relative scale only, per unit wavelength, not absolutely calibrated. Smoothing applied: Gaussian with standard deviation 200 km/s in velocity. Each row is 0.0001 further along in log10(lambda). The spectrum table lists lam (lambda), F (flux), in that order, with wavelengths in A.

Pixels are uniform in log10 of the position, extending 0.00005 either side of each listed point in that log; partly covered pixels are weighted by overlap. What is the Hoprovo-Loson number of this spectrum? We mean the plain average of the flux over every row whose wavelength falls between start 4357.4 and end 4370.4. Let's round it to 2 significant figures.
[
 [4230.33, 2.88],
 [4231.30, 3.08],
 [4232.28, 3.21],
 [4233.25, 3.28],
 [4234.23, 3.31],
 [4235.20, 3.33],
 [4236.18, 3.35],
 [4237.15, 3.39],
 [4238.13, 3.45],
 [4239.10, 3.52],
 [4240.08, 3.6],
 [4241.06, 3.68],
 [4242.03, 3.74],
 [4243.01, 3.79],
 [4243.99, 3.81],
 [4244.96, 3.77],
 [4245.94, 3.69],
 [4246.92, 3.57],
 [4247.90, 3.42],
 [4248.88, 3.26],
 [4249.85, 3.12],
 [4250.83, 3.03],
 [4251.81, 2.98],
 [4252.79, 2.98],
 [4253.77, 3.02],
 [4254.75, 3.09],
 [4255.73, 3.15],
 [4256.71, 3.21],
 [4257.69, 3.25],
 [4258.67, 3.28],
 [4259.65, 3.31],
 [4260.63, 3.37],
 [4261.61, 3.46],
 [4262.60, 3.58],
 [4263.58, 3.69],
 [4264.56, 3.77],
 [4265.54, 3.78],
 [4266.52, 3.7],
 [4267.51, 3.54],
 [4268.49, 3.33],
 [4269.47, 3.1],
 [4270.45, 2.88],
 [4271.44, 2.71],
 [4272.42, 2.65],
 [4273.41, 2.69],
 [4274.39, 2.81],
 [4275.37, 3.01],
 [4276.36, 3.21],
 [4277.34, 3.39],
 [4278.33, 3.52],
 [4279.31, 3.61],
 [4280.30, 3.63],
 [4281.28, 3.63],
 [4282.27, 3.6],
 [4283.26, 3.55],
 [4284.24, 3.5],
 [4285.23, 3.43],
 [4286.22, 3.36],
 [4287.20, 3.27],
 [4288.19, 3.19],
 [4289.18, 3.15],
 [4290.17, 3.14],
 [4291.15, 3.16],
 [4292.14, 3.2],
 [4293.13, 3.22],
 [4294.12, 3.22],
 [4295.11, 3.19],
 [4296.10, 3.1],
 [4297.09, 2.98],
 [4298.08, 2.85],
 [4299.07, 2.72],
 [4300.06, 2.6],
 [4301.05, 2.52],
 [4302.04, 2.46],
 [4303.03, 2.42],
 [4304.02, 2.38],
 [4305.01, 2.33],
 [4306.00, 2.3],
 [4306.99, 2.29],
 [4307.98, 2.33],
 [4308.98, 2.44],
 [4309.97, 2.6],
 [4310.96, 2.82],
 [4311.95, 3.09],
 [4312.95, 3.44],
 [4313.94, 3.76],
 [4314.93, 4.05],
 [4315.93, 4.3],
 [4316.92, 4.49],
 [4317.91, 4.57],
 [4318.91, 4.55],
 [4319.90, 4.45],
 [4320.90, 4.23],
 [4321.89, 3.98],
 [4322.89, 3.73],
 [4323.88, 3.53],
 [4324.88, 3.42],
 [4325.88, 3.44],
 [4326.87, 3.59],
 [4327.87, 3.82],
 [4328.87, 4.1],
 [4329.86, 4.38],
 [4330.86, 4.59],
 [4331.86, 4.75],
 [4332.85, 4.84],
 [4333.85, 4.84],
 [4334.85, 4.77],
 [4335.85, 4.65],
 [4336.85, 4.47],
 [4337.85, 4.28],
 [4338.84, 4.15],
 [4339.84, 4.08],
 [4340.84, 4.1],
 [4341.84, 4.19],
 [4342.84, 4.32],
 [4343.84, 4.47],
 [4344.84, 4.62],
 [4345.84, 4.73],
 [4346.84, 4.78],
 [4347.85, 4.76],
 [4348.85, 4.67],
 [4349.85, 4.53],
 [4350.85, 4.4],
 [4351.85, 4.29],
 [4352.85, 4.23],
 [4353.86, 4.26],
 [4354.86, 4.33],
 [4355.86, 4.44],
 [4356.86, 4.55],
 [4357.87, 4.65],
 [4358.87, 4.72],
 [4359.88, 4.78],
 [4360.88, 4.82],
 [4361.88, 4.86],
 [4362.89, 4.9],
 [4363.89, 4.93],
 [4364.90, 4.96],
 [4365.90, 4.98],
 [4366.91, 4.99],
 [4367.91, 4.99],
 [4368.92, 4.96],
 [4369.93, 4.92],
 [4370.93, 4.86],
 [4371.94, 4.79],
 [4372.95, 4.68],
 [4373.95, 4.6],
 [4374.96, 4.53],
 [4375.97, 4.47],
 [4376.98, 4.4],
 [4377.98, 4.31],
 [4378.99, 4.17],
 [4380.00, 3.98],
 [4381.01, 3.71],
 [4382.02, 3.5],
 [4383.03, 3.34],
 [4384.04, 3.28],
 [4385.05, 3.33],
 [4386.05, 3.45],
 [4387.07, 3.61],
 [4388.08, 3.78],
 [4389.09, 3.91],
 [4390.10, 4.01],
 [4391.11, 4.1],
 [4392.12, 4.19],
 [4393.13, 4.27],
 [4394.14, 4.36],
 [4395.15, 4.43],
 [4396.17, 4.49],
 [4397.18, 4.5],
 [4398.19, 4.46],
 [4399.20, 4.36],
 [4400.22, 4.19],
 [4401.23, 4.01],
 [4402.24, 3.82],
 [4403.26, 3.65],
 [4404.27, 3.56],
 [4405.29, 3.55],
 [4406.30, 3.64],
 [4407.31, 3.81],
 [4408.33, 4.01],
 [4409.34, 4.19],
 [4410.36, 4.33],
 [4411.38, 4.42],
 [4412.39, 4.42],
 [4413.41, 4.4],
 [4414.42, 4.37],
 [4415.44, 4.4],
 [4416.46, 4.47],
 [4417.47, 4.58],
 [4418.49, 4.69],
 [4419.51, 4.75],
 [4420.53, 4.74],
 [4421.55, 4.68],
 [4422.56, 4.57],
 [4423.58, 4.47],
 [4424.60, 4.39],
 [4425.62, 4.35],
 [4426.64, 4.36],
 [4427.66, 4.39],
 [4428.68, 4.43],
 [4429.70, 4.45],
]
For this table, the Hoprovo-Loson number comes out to 4.9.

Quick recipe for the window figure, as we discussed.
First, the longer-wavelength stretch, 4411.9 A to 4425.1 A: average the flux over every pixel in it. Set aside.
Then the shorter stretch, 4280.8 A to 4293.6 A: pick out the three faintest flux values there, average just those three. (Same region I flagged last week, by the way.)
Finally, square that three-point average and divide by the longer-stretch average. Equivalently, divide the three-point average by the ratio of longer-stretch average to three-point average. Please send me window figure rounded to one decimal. 2.2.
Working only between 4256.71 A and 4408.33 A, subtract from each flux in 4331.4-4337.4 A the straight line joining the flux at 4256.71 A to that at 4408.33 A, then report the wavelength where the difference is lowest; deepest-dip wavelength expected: 4336.85 A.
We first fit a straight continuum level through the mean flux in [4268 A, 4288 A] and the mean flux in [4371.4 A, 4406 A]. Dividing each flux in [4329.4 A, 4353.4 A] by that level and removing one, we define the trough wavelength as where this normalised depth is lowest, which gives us 4339.84 A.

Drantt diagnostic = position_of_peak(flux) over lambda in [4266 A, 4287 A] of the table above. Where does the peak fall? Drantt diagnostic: 4266.52 A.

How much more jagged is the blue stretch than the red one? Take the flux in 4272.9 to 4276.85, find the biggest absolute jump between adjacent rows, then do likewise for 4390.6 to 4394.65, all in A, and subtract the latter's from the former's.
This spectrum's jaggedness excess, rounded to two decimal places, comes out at 0.11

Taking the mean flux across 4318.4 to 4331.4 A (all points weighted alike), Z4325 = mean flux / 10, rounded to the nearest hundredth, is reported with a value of 0.40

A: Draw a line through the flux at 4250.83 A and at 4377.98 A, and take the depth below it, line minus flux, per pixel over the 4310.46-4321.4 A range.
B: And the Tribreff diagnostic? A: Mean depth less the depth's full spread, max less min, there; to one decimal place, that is -2.0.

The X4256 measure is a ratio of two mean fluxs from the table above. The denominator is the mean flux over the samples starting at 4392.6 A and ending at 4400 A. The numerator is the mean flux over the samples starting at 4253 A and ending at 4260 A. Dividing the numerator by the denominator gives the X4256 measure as 0.72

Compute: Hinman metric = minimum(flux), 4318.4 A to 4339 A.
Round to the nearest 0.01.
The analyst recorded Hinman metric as 3.42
